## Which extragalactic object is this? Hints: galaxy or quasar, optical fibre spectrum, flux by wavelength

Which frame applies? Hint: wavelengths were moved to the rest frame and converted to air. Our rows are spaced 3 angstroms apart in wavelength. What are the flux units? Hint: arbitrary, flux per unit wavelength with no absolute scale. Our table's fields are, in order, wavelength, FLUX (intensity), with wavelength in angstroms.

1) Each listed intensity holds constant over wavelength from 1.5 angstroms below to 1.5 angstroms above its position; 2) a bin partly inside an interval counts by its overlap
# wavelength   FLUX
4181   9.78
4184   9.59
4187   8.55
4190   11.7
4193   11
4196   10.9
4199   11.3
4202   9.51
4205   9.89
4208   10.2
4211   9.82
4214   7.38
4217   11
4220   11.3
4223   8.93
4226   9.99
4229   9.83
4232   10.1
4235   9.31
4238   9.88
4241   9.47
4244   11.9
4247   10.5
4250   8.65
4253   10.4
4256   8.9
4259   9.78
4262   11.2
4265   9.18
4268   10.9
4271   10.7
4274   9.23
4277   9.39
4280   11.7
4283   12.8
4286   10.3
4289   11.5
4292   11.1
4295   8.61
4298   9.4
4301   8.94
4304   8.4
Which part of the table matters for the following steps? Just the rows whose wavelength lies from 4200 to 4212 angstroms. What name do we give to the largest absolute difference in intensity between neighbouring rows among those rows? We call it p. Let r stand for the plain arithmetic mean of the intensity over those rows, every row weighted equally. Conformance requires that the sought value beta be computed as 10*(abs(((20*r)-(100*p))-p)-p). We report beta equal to 1583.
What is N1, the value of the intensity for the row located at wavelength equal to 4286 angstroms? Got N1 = 10.3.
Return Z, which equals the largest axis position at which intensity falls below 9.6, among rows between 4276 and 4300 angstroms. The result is 4298 angstroms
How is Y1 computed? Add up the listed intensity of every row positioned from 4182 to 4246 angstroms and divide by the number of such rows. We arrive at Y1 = 10.07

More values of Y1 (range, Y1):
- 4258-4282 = 10.26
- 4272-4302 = 10.30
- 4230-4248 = 10.19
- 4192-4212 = 10.37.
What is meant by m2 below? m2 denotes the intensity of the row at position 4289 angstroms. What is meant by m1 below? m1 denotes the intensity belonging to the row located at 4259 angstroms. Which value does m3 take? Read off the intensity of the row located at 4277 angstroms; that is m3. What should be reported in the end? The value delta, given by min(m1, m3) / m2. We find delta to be 0.82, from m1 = 9.78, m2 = 11.5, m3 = 9.39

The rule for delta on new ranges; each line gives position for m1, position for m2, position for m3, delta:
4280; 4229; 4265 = 0.93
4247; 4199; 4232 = 0.89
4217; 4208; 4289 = 1.08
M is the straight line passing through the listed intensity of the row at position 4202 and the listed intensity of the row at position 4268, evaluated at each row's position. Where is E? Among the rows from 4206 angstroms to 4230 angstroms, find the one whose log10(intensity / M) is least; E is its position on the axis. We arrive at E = 4214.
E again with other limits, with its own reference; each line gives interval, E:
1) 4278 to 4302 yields 4295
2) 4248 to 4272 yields 4250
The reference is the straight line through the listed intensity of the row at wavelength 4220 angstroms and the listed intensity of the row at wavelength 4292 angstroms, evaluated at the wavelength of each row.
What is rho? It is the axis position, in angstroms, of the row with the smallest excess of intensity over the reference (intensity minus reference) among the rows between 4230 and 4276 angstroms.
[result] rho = 4250 angstroms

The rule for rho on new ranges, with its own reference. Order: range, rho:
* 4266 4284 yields 4274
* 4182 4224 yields 4214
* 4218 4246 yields 4223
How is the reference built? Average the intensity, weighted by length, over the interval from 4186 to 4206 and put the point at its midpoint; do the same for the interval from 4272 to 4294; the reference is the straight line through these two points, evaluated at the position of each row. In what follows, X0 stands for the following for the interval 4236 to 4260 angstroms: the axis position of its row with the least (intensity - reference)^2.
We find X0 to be 4247 angstroms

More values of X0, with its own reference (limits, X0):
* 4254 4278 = 4271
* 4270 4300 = 4271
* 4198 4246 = 4208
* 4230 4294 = 4271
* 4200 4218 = 4208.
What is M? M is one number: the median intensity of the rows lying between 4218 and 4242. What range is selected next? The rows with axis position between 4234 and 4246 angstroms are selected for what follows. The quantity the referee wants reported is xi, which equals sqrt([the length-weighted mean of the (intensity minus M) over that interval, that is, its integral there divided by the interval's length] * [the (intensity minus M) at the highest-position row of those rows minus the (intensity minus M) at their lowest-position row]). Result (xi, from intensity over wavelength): 0.9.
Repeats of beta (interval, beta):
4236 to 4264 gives 415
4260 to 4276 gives -12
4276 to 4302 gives 417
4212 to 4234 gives 1662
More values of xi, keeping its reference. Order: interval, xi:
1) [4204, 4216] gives 1.1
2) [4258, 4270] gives 0.7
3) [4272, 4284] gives 1.7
